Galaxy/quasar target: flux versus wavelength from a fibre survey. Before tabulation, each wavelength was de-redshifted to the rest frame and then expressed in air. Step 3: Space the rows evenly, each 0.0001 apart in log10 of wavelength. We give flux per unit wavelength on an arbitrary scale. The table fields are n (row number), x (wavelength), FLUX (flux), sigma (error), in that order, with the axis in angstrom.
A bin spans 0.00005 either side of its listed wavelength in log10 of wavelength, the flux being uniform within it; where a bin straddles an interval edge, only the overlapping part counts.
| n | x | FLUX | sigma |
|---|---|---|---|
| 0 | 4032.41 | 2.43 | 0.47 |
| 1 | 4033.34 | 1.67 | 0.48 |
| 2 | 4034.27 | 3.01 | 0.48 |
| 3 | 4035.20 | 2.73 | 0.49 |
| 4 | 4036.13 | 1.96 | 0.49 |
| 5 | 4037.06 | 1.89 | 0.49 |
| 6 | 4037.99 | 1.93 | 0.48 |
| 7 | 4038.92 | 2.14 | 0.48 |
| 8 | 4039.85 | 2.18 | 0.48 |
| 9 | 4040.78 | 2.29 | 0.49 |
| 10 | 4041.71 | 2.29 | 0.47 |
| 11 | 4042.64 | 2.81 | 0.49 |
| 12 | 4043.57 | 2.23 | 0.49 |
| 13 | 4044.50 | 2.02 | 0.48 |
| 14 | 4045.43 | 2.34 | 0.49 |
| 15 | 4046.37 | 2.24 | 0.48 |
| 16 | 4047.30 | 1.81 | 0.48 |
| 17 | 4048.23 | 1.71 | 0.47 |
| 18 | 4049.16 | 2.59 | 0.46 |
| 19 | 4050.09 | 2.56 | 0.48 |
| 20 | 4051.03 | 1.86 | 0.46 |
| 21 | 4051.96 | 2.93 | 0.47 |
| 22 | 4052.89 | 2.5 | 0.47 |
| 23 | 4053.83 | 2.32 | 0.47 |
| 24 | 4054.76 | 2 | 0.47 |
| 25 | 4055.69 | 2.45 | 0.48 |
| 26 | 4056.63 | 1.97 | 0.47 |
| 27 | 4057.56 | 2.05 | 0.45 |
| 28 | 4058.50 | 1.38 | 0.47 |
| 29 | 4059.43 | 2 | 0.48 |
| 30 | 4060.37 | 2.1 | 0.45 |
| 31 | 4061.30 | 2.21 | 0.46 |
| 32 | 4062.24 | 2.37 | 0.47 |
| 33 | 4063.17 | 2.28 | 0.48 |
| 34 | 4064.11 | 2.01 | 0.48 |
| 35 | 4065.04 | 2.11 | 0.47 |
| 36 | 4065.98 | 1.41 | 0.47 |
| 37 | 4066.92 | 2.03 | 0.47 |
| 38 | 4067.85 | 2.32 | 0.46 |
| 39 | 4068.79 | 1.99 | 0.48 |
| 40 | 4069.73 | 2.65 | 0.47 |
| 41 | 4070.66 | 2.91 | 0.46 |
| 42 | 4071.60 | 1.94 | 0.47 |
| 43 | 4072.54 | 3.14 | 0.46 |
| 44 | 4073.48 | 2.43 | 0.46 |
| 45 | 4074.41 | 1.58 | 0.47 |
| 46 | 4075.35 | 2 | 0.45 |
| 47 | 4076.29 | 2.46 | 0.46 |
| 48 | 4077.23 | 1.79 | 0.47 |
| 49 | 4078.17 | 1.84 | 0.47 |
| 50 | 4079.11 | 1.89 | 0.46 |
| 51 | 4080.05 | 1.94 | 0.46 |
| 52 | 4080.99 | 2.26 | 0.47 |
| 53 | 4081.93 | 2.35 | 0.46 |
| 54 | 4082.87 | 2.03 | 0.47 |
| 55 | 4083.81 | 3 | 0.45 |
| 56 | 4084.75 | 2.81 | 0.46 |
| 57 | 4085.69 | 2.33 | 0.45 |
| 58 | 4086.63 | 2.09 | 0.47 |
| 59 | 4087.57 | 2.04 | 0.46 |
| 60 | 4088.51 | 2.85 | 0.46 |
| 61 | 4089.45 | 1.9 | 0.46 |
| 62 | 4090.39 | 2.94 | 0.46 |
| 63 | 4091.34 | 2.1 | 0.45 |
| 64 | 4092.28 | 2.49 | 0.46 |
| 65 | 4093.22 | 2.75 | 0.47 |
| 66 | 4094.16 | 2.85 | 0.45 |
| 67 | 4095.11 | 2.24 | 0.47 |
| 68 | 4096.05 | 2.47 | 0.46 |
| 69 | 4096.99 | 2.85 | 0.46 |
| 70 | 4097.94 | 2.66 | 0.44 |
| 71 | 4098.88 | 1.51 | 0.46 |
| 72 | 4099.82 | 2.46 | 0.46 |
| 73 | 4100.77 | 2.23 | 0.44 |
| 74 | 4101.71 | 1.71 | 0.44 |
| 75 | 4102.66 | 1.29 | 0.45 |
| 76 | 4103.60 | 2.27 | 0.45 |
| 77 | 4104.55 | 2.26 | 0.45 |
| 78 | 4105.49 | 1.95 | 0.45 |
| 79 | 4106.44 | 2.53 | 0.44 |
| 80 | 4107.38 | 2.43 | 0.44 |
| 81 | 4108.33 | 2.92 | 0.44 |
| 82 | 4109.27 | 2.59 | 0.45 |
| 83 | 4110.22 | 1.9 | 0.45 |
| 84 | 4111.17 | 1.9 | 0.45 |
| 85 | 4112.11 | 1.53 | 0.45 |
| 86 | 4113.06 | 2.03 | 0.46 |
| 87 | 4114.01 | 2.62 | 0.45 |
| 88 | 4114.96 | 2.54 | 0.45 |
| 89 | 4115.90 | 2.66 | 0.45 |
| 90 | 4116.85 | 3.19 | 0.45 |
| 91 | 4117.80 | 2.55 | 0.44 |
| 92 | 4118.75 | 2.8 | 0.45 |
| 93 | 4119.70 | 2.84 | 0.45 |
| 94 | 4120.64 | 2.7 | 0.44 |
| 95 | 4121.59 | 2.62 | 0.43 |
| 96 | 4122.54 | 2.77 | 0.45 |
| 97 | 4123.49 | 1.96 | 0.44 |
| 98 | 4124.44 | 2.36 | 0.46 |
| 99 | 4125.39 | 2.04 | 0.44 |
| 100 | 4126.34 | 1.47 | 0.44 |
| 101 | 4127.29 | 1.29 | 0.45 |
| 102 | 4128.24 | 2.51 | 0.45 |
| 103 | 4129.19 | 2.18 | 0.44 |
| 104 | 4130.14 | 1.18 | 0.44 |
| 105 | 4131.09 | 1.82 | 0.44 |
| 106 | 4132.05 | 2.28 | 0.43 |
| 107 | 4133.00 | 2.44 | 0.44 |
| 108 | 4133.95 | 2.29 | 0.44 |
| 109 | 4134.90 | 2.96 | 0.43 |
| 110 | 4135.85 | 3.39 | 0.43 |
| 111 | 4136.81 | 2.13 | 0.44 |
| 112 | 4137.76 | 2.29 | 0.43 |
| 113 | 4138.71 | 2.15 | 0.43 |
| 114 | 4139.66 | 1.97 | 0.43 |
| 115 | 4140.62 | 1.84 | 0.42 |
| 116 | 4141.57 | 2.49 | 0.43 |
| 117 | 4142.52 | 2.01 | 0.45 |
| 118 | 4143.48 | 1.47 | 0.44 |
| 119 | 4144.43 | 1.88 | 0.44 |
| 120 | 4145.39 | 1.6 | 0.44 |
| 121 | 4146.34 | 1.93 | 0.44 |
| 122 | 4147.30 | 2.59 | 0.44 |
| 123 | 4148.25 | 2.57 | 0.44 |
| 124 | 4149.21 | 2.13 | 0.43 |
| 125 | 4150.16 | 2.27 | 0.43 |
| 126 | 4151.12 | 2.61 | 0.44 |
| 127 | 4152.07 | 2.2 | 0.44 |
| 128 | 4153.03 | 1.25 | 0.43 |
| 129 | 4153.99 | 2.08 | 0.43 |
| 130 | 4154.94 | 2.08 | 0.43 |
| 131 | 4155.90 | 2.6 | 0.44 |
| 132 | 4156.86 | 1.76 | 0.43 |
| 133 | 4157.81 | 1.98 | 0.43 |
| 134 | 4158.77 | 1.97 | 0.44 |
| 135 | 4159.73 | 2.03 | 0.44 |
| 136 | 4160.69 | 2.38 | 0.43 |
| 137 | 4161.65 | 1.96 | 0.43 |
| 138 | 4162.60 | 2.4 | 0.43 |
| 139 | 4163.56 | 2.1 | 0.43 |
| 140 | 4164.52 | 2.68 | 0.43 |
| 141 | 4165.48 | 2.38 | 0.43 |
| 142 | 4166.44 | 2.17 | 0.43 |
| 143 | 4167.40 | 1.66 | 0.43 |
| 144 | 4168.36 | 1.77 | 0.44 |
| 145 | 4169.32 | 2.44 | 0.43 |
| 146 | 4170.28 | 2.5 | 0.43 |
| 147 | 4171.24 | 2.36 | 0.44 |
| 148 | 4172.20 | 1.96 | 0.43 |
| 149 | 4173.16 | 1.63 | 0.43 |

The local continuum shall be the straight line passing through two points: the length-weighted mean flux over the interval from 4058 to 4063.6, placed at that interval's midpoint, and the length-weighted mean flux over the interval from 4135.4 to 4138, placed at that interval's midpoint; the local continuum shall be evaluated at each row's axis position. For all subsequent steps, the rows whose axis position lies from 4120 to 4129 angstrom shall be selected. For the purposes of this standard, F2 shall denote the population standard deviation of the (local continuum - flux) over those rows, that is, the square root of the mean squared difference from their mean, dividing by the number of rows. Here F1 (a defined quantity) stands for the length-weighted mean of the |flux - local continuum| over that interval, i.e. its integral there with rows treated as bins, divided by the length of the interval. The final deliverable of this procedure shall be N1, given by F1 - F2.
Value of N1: -0.06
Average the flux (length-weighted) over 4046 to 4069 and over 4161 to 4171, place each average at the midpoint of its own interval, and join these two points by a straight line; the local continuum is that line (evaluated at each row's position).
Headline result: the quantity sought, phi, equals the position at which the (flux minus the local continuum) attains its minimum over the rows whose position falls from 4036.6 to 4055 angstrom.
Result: 4048.23 angstrom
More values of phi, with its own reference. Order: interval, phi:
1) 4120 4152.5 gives 4130.14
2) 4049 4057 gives 4051.03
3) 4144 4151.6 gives 4145.39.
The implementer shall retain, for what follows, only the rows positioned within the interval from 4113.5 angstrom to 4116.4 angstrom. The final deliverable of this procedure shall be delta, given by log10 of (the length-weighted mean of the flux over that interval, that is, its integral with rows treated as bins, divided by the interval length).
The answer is 0.42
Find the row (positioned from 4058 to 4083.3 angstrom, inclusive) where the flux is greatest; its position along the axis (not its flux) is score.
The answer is 4072.54 angstrom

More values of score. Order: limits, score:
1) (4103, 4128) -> 4116.85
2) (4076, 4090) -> 4083.81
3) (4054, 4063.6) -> 4055.69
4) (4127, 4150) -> 4135.85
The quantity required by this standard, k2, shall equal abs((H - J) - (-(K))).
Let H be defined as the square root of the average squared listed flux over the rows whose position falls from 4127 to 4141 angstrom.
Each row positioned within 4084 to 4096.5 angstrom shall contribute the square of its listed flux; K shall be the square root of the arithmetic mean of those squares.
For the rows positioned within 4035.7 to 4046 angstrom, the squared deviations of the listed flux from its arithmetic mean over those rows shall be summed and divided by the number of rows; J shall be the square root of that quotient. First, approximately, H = 2.25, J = 0.25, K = 2.5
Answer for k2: 4.48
